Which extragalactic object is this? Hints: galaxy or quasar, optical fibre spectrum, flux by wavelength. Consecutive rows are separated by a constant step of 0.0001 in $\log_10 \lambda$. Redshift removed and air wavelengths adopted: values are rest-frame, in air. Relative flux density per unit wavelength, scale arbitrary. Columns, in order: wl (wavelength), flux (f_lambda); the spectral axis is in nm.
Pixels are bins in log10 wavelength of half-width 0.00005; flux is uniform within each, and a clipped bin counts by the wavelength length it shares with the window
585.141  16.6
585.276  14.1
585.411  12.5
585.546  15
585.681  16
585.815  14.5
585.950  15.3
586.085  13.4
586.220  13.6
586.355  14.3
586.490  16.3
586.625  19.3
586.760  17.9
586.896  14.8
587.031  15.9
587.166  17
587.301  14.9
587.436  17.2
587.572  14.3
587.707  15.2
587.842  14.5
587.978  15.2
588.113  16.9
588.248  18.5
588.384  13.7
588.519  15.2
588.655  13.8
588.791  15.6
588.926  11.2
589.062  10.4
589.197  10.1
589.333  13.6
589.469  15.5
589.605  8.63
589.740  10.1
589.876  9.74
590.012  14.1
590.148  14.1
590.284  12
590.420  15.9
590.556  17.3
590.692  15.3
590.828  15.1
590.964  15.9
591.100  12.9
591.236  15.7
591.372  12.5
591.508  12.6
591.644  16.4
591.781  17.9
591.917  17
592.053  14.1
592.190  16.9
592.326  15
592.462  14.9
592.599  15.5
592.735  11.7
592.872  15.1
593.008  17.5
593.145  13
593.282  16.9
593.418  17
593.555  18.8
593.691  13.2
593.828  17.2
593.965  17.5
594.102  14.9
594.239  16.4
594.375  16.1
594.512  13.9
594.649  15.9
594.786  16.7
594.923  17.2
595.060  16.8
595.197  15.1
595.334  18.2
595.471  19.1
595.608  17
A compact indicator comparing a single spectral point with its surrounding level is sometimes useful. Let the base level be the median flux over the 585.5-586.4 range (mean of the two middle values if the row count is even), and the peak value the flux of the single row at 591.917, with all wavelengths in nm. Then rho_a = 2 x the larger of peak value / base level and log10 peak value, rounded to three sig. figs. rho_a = 2.46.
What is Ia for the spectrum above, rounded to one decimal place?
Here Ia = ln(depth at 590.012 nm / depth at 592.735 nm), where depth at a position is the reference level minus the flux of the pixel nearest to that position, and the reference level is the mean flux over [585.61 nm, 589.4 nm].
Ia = -1.3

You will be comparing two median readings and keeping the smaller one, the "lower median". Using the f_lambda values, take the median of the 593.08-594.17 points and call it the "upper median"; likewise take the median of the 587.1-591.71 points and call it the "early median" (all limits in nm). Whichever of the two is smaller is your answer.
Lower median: 14.7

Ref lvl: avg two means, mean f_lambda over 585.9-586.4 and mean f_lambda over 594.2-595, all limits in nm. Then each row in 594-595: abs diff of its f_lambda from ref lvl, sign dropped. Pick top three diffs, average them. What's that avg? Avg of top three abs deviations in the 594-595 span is 1.7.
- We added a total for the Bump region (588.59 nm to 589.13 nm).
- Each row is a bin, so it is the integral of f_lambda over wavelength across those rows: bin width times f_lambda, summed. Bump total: 6.9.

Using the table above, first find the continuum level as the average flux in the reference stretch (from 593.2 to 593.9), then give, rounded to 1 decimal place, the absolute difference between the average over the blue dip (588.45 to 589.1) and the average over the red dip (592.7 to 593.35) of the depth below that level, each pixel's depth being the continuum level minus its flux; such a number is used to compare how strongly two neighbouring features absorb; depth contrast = 1.6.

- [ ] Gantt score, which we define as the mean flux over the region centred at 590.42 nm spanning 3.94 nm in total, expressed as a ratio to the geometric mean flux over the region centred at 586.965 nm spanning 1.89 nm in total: 0.90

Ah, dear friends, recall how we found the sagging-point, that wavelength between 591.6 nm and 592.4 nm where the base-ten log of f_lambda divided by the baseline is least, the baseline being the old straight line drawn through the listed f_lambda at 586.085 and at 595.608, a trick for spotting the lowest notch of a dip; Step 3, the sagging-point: 592.053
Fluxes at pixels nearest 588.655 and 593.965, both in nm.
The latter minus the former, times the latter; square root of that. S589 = 8.0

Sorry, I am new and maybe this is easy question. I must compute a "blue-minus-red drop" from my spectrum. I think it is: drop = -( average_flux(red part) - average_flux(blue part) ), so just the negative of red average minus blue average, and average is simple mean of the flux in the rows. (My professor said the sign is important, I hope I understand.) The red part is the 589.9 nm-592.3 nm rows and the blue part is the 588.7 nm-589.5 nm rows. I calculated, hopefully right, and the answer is -2.31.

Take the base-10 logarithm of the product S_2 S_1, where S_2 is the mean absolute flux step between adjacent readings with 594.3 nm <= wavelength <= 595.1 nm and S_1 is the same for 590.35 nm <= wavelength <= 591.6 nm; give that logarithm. 0.30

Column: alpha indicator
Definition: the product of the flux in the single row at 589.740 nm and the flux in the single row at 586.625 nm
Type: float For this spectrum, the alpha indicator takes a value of 195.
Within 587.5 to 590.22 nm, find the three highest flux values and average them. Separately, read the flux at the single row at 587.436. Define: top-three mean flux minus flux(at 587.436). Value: 0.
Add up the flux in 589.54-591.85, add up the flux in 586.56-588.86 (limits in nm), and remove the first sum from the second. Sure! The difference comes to 34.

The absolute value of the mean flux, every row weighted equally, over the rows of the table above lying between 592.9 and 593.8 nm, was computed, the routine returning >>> 16.1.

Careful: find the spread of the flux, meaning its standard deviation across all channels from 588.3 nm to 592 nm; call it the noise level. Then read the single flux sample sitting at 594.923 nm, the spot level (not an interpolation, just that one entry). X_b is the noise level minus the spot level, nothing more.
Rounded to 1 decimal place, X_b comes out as -14.7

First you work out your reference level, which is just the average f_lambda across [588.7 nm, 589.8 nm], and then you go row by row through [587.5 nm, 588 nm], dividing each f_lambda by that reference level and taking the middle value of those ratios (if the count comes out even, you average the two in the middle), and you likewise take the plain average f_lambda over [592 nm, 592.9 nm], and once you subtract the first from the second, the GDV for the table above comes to 13.5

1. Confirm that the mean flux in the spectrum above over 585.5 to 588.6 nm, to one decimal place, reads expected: 15.6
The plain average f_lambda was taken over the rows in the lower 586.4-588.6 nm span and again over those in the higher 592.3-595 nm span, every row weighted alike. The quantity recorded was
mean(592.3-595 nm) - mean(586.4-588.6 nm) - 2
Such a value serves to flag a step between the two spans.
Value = -2.3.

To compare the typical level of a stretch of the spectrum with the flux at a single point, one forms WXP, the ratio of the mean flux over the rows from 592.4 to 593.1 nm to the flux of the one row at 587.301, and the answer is 1.00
